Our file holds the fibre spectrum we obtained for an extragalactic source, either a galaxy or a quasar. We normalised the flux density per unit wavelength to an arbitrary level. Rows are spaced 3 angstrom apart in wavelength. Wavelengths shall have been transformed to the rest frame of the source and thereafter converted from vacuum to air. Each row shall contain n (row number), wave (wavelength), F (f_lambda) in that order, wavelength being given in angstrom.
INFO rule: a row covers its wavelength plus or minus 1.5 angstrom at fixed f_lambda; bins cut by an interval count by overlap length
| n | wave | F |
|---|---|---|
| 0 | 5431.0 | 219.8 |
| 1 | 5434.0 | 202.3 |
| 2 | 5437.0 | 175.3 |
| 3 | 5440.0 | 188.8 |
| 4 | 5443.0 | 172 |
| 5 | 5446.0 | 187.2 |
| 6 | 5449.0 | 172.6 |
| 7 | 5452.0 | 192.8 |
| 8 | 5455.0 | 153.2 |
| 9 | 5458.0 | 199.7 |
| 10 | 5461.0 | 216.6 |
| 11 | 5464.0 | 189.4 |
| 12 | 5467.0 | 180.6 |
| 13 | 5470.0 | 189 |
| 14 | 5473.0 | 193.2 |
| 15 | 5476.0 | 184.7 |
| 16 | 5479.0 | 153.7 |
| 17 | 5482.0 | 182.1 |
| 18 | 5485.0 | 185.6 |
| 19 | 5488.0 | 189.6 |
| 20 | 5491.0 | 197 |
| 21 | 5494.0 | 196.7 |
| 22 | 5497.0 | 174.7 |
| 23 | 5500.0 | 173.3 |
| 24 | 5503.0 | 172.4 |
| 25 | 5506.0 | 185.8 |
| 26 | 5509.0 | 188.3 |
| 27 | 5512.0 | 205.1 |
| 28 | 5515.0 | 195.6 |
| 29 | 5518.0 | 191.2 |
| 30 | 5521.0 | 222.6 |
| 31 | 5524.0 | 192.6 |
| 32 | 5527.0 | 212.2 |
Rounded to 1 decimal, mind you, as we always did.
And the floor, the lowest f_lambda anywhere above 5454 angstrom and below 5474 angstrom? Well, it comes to 153.2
